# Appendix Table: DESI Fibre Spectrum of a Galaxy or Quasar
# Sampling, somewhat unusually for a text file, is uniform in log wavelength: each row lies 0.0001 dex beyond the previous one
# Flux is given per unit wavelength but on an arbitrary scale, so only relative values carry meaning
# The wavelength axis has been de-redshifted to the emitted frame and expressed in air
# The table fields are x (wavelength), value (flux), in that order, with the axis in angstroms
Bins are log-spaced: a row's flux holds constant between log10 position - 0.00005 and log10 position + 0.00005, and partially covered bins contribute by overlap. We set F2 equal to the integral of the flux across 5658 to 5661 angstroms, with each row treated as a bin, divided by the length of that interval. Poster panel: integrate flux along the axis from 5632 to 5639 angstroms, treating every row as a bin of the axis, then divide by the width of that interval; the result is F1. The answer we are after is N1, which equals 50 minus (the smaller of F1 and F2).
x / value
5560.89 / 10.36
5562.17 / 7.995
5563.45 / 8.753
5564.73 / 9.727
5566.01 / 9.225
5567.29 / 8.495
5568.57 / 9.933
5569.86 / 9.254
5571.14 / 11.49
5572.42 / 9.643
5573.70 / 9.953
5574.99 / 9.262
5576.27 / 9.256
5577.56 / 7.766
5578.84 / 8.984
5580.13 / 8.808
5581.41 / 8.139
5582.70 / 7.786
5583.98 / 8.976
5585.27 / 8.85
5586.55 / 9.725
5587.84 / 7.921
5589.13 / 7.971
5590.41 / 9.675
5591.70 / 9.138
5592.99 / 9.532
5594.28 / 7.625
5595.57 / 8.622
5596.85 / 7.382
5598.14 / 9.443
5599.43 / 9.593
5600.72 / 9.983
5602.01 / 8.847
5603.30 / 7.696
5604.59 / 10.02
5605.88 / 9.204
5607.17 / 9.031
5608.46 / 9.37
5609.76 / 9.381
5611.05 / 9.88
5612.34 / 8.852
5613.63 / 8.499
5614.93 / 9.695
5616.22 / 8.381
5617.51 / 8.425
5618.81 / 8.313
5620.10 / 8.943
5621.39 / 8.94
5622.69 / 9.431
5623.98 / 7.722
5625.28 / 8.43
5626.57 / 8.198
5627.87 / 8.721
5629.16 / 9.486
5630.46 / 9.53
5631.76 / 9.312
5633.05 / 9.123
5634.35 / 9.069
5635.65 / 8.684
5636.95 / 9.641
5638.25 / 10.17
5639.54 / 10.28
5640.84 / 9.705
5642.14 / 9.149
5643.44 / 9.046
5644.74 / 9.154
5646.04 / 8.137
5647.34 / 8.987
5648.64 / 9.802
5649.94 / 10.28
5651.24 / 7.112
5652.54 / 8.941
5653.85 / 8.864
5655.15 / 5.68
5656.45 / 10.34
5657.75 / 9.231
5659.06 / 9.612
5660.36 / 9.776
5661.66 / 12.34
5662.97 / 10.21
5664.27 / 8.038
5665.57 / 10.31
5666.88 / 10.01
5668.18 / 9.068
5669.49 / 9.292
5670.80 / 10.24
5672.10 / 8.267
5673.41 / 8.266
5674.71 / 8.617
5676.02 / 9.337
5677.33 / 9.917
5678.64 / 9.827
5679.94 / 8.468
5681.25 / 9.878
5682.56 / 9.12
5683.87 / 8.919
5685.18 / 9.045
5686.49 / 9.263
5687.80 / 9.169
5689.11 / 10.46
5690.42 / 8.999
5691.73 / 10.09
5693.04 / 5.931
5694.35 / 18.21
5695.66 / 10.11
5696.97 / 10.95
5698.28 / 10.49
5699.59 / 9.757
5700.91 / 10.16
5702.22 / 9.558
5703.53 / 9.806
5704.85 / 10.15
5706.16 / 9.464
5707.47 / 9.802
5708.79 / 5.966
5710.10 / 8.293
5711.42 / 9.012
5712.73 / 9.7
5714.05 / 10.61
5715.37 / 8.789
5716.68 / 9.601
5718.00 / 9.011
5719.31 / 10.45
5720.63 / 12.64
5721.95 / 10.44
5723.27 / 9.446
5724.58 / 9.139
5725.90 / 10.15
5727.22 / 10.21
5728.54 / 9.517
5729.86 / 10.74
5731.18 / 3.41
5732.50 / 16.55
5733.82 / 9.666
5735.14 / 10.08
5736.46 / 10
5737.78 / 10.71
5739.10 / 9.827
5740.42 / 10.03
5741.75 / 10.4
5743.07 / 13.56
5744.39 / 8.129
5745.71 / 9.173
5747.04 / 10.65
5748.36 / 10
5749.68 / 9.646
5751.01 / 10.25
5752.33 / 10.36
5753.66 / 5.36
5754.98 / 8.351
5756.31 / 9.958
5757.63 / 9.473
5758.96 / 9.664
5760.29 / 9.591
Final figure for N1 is 40.6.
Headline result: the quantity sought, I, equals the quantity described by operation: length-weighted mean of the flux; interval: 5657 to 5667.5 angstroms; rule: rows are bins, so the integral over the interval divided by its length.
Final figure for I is 9.9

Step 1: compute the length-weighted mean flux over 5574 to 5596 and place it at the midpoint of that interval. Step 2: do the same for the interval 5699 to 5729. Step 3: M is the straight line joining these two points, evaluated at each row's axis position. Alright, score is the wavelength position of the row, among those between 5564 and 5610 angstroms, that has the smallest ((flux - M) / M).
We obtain 5596.85 angstroms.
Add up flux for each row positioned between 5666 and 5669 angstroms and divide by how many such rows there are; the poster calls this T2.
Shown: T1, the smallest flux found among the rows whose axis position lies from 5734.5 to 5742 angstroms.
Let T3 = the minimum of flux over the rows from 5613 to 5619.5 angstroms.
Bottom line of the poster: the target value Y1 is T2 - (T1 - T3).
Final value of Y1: 8.0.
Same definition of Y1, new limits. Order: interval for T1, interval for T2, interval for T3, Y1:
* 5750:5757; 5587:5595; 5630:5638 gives 12.0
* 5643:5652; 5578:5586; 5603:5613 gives 9.2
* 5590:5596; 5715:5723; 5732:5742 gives 12.2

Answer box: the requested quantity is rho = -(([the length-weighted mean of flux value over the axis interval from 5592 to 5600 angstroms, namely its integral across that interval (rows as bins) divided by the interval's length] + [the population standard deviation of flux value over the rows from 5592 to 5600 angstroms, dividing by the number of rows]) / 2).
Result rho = -4.8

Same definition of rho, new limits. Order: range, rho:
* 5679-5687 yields -4.8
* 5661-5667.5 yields -5.8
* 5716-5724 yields -5.7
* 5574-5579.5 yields -4.7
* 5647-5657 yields -5.1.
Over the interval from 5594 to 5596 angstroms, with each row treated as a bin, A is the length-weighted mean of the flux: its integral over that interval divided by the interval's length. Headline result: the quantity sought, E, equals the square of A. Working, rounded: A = 8.2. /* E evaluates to 66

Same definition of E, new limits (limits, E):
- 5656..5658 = 97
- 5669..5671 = 94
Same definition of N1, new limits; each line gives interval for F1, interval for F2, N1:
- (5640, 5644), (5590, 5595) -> 41.1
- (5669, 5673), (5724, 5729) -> 40.8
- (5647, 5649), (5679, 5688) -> 40.9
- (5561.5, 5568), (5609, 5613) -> 41.1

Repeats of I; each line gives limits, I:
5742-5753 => 10.2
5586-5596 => 8.8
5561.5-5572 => 9.4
